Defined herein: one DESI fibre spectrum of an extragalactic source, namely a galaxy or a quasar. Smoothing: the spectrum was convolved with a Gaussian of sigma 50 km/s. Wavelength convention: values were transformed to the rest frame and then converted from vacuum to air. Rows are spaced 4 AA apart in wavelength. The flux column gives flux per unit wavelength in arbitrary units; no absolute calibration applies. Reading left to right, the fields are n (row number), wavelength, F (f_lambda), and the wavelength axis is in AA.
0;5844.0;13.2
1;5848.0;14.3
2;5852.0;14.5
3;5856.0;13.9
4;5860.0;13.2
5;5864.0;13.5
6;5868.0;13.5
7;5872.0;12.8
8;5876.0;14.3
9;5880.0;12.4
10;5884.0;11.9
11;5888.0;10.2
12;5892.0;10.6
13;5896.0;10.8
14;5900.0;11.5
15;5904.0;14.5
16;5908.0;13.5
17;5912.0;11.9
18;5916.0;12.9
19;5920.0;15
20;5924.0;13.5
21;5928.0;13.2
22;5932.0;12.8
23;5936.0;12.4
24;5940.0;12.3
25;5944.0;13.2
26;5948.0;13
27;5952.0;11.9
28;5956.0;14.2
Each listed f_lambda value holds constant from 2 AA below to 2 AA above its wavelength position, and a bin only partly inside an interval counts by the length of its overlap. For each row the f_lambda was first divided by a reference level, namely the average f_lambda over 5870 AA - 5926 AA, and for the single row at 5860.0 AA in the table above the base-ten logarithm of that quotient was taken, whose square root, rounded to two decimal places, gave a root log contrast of 0.15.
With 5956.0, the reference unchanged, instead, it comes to 0.23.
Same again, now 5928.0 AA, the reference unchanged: 0.15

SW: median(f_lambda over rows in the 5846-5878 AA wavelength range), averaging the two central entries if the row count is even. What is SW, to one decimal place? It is 13.7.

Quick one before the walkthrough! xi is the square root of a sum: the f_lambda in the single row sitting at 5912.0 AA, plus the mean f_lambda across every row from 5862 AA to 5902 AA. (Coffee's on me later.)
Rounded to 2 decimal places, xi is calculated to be 4.90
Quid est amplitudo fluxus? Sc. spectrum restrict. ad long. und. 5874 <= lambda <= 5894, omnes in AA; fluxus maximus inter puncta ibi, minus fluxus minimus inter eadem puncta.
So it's 4.1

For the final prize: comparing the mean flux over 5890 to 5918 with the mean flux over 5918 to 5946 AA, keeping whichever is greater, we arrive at 13.2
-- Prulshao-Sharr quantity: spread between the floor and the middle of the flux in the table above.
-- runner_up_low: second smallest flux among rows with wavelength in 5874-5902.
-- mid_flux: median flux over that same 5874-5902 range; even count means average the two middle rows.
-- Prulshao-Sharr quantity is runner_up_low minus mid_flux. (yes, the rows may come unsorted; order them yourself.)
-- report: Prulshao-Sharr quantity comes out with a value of -0.9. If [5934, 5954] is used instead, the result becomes -0.1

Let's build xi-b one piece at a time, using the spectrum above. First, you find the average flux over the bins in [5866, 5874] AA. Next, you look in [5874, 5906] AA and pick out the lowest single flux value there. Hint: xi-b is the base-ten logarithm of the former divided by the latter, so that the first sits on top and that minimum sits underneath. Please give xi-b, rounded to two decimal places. 0.11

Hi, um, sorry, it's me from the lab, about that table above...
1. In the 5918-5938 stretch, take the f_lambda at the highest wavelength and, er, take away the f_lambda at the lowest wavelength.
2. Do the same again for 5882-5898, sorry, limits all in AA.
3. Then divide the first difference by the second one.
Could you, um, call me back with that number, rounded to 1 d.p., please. 2.4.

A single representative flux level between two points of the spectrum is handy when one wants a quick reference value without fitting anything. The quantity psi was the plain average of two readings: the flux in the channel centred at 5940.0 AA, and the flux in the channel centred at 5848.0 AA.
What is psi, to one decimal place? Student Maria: 13.3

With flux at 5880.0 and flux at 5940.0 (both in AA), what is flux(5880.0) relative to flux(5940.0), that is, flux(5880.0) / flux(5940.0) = 1.01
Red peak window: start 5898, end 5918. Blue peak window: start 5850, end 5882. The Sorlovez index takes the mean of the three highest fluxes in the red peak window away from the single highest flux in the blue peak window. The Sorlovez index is 0.87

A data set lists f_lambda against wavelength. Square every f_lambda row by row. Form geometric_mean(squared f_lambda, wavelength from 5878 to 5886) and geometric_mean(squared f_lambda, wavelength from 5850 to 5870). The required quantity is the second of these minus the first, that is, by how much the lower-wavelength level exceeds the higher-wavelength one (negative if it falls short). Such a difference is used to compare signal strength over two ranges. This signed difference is 40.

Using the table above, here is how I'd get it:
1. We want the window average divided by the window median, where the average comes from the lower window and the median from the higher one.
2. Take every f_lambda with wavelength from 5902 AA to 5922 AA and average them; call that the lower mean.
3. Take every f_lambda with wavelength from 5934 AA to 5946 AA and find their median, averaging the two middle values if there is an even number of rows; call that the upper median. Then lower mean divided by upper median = 1.09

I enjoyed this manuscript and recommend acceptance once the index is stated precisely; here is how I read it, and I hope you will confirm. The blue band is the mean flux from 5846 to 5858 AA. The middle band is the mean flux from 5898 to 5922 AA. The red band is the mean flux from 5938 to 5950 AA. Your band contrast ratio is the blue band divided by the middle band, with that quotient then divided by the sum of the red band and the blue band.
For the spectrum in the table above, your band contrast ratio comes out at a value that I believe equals 0.040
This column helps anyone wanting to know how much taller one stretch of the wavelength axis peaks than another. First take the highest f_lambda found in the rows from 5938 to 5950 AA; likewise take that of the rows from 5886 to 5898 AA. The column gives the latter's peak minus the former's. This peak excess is -2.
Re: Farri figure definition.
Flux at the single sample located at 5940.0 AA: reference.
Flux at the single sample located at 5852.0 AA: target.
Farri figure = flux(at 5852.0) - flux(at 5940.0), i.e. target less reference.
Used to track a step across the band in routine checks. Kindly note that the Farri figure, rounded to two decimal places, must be 2.20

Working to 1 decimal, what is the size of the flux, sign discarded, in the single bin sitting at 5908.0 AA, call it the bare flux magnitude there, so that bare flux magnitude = 13.5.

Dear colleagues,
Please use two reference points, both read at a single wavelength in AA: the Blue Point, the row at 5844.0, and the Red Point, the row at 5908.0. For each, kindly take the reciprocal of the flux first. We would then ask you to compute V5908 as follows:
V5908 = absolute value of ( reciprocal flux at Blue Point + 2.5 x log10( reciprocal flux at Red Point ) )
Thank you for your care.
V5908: 2.75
